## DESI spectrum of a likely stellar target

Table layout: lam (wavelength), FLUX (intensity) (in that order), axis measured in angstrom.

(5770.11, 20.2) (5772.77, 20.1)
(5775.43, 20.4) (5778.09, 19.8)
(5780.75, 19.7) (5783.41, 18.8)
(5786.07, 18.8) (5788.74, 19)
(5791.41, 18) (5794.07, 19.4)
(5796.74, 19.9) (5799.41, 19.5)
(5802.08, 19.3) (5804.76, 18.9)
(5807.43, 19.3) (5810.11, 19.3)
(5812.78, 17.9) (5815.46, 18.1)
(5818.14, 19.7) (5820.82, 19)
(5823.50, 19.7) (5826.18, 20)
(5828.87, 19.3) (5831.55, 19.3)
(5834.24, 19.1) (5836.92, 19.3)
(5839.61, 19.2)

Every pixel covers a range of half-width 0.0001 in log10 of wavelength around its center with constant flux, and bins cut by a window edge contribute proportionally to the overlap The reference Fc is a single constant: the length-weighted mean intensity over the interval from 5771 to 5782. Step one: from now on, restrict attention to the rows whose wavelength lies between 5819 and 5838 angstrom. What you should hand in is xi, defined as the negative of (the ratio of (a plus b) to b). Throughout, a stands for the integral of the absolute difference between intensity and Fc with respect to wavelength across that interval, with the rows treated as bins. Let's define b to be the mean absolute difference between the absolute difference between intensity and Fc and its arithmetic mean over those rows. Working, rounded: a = 12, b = 0.27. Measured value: -45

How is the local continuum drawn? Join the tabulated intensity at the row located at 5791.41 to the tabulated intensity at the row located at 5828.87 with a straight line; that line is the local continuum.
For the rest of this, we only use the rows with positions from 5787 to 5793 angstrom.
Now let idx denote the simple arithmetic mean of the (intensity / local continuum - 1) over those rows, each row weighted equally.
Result 0.03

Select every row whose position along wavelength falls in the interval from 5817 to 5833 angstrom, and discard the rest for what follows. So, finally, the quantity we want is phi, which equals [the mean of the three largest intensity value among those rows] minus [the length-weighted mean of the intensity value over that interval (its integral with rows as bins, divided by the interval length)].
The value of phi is 0.31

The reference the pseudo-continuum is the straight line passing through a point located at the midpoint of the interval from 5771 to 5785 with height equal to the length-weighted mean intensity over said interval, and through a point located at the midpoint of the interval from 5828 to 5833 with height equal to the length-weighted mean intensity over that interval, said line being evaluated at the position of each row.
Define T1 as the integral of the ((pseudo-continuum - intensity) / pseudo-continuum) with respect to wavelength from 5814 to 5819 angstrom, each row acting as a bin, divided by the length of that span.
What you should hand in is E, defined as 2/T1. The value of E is 62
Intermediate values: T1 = 0.032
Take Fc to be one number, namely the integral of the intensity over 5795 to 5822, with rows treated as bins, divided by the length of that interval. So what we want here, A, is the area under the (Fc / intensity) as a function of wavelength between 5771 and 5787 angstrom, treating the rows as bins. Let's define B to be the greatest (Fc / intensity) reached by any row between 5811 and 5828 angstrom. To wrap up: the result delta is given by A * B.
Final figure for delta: 16.6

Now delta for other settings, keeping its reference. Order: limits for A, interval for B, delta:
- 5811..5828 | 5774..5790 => 17.3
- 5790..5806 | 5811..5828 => 17.0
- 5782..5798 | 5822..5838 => 16.1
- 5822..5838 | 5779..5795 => 16.7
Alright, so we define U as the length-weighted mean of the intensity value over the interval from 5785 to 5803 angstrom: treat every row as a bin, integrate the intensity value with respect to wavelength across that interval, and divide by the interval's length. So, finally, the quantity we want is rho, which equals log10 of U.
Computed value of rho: 1.28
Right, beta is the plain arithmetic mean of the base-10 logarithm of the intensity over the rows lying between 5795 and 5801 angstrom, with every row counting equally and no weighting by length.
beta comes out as 1.29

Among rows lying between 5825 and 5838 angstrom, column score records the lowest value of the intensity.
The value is 19.1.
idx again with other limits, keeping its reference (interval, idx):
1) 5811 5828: 0.00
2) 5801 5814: 0.02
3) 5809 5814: 0.00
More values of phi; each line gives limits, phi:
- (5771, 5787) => 0.46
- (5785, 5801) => 0.49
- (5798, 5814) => 0.32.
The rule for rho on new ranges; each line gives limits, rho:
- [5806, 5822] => 1.28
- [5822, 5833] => 1.29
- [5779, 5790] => 1.28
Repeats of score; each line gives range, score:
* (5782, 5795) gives 18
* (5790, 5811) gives 18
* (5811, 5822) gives 17.9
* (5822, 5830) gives 19.3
